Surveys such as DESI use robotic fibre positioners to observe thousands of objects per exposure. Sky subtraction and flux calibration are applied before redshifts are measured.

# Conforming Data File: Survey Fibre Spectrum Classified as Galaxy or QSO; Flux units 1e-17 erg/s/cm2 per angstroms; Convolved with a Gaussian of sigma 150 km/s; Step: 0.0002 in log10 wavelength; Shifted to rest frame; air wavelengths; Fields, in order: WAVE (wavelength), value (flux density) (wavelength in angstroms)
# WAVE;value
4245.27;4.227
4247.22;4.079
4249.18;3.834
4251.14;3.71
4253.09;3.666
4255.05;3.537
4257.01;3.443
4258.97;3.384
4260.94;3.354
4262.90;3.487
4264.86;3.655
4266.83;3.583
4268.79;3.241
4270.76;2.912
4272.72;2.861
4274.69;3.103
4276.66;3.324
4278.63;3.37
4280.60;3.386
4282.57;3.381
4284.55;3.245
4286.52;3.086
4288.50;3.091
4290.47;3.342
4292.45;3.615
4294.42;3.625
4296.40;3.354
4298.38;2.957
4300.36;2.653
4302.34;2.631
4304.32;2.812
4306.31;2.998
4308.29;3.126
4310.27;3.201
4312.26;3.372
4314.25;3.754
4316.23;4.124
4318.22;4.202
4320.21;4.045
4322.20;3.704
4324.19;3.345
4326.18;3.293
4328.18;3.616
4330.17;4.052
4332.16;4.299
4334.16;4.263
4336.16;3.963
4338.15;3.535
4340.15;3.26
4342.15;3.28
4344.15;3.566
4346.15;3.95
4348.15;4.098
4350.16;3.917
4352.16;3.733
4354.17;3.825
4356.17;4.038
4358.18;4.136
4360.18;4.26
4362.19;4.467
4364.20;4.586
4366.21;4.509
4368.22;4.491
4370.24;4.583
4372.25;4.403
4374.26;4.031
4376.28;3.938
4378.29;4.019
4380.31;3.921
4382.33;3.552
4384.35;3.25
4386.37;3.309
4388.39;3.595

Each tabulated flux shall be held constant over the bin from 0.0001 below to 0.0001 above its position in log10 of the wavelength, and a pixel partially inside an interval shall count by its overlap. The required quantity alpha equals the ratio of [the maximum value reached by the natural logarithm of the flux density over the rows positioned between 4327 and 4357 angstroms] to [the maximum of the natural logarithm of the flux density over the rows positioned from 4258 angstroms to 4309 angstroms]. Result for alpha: 1.13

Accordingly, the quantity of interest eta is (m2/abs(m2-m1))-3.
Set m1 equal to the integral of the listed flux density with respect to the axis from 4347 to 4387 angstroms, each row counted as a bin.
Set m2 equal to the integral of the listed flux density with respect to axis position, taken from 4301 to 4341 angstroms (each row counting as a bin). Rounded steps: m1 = 162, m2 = 143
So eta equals 4.4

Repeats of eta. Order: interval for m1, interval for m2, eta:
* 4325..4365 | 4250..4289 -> 2.1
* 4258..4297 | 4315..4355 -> 3.7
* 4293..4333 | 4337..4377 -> 4.0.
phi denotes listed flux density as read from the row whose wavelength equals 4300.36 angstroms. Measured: 2.653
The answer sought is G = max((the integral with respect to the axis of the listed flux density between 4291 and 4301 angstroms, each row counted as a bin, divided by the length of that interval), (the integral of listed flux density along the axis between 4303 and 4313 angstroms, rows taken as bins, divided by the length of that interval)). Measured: 3.27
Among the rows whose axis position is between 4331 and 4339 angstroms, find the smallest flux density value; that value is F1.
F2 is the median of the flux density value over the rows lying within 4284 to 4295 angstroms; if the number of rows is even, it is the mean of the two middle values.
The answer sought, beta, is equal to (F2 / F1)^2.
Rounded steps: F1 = 3.535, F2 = 3.3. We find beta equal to 0.87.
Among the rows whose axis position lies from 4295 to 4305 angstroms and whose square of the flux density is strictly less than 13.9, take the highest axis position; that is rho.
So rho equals 4304.32 angstroms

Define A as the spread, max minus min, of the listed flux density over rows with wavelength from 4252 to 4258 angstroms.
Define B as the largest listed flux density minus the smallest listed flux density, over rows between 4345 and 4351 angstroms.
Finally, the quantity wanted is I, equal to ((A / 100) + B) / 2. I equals 0.092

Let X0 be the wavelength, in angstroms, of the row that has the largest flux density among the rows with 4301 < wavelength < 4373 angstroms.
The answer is 4364.20 angstroms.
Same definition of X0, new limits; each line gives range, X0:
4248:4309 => 4249.18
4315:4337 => 4332.16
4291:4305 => 4294.42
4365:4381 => 4370.24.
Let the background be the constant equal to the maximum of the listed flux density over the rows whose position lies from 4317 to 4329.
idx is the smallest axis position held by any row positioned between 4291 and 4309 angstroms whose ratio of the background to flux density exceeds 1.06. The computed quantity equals 4292.45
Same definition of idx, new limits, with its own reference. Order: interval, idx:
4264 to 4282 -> 4264.86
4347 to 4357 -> 4350.16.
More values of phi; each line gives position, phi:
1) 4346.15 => 3.95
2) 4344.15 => 3.566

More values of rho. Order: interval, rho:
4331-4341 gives 4340.15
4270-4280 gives 4278.63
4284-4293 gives 4292.45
